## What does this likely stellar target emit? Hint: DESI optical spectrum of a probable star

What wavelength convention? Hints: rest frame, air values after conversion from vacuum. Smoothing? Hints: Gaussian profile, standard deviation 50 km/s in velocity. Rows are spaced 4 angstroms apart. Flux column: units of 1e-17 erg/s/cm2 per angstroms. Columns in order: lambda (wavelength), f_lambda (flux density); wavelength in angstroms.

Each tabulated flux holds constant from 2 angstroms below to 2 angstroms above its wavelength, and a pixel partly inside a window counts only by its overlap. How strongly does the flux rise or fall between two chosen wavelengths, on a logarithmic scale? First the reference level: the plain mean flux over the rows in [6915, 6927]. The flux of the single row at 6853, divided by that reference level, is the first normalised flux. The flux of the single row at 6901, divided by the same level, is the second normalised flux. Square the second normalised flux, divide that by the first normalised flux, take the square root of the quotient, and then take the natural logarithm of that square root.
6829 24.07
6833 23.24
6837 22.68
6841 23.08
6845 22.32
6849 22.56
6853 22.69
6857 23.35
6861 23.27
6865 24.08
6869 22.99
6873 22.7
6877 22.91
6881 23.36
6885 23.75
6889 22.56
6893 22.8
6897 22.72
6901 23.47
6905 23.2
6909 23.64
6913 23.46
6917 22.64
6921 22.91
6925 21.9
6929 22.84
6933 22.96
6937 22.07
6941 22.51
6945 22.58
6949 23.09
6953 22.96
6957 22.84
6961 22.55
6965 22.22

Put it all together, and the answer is 0.04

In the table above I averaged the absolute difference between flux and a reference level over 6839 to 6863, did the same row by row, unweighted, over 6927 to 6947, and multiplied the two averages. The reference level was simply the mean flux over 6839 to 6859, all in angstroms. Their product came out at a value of 0.10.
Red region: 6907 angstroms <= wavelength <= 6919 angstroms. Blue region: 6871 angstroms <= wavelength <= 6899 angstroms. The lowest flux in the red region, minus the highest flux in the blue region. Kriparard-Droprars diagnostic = -1.11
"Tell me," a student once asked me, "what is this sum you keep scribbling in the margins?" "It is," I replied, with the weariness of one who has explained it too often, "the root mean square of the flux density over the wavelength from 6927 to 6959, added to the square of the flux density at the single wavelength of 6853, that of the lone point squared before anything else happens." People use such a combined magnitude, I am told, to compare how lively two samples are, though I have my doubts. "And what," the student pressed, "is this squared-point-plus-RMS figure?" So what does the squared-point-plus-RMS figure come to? 538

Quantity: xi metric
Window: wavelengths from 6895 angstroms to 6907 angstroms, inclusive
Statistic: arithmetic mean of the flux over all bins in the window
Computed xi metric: 23.13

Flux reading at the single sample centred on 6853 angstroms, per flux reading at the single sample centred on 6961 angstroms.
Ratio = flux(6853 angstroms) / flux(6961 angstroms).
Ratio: 1.01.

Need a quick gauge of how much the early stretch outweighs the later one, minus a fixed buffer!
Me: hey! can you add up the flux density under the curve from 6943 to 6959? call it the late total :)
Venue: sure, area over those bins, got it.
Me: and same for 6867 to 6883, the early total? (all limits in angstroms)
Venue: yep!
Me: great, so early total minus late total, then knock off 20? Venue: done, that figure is -18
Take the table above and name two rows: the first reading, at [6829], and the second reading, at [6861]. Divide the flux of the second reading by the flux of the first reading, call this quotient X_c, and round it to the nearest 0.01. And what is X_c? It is 0.97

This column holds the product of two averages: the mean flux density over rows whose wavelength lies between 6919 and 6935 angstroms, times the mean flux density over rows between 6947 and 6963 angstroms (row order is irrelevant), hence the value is 518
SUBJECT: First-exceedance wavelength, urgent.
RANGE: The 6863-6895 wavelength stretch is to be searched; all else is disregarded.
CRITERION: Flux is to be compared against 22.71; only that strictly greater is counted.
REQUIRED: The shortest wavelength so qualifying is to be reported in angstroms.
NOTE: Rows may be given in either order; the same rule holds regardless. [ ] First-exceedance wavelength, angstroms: 6865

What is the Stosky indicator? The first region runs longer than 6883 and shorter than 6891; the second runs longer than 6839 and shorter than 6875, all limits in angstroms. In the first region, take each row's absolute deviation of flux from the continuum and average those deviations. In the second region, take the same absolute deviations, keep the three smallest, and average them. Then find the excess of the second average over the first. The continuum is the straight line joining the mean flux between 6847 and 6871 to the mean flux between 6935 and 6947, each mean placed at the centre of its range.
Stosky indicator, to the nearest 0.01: -0.45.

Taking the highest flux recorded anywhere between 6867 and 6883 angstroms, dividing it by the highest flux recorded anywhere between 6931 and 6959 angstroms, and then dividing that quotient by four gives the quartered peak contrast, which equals 0.253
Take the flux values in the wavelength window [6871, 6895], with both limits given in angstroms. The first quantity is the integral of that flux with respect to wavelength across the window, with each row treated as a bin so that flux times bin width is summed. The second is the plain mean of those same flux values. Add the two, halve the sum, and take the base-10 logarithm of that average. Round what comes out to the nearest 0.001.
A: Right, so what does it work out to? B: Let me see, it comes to 2.459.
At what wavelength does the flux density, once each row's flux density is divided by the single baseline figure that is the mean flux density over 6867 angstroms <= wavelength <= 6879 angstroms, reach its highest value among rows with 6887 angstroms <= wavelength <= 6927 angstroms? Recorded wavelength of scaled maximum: 6909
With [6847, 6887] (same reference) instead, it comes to 6865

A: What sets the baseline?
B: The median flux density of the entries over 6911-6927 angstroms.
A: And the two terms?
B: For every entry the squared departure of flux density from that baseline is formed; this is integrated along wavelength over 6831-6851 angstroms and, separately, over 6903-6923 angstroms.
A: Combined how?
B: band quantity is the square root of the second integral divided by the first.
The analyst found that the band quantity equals 1.6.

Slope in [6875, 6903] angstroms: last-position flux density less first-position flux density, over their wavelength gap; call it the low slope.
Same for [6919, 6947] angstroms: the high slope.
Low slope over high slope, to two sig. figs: -1.7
